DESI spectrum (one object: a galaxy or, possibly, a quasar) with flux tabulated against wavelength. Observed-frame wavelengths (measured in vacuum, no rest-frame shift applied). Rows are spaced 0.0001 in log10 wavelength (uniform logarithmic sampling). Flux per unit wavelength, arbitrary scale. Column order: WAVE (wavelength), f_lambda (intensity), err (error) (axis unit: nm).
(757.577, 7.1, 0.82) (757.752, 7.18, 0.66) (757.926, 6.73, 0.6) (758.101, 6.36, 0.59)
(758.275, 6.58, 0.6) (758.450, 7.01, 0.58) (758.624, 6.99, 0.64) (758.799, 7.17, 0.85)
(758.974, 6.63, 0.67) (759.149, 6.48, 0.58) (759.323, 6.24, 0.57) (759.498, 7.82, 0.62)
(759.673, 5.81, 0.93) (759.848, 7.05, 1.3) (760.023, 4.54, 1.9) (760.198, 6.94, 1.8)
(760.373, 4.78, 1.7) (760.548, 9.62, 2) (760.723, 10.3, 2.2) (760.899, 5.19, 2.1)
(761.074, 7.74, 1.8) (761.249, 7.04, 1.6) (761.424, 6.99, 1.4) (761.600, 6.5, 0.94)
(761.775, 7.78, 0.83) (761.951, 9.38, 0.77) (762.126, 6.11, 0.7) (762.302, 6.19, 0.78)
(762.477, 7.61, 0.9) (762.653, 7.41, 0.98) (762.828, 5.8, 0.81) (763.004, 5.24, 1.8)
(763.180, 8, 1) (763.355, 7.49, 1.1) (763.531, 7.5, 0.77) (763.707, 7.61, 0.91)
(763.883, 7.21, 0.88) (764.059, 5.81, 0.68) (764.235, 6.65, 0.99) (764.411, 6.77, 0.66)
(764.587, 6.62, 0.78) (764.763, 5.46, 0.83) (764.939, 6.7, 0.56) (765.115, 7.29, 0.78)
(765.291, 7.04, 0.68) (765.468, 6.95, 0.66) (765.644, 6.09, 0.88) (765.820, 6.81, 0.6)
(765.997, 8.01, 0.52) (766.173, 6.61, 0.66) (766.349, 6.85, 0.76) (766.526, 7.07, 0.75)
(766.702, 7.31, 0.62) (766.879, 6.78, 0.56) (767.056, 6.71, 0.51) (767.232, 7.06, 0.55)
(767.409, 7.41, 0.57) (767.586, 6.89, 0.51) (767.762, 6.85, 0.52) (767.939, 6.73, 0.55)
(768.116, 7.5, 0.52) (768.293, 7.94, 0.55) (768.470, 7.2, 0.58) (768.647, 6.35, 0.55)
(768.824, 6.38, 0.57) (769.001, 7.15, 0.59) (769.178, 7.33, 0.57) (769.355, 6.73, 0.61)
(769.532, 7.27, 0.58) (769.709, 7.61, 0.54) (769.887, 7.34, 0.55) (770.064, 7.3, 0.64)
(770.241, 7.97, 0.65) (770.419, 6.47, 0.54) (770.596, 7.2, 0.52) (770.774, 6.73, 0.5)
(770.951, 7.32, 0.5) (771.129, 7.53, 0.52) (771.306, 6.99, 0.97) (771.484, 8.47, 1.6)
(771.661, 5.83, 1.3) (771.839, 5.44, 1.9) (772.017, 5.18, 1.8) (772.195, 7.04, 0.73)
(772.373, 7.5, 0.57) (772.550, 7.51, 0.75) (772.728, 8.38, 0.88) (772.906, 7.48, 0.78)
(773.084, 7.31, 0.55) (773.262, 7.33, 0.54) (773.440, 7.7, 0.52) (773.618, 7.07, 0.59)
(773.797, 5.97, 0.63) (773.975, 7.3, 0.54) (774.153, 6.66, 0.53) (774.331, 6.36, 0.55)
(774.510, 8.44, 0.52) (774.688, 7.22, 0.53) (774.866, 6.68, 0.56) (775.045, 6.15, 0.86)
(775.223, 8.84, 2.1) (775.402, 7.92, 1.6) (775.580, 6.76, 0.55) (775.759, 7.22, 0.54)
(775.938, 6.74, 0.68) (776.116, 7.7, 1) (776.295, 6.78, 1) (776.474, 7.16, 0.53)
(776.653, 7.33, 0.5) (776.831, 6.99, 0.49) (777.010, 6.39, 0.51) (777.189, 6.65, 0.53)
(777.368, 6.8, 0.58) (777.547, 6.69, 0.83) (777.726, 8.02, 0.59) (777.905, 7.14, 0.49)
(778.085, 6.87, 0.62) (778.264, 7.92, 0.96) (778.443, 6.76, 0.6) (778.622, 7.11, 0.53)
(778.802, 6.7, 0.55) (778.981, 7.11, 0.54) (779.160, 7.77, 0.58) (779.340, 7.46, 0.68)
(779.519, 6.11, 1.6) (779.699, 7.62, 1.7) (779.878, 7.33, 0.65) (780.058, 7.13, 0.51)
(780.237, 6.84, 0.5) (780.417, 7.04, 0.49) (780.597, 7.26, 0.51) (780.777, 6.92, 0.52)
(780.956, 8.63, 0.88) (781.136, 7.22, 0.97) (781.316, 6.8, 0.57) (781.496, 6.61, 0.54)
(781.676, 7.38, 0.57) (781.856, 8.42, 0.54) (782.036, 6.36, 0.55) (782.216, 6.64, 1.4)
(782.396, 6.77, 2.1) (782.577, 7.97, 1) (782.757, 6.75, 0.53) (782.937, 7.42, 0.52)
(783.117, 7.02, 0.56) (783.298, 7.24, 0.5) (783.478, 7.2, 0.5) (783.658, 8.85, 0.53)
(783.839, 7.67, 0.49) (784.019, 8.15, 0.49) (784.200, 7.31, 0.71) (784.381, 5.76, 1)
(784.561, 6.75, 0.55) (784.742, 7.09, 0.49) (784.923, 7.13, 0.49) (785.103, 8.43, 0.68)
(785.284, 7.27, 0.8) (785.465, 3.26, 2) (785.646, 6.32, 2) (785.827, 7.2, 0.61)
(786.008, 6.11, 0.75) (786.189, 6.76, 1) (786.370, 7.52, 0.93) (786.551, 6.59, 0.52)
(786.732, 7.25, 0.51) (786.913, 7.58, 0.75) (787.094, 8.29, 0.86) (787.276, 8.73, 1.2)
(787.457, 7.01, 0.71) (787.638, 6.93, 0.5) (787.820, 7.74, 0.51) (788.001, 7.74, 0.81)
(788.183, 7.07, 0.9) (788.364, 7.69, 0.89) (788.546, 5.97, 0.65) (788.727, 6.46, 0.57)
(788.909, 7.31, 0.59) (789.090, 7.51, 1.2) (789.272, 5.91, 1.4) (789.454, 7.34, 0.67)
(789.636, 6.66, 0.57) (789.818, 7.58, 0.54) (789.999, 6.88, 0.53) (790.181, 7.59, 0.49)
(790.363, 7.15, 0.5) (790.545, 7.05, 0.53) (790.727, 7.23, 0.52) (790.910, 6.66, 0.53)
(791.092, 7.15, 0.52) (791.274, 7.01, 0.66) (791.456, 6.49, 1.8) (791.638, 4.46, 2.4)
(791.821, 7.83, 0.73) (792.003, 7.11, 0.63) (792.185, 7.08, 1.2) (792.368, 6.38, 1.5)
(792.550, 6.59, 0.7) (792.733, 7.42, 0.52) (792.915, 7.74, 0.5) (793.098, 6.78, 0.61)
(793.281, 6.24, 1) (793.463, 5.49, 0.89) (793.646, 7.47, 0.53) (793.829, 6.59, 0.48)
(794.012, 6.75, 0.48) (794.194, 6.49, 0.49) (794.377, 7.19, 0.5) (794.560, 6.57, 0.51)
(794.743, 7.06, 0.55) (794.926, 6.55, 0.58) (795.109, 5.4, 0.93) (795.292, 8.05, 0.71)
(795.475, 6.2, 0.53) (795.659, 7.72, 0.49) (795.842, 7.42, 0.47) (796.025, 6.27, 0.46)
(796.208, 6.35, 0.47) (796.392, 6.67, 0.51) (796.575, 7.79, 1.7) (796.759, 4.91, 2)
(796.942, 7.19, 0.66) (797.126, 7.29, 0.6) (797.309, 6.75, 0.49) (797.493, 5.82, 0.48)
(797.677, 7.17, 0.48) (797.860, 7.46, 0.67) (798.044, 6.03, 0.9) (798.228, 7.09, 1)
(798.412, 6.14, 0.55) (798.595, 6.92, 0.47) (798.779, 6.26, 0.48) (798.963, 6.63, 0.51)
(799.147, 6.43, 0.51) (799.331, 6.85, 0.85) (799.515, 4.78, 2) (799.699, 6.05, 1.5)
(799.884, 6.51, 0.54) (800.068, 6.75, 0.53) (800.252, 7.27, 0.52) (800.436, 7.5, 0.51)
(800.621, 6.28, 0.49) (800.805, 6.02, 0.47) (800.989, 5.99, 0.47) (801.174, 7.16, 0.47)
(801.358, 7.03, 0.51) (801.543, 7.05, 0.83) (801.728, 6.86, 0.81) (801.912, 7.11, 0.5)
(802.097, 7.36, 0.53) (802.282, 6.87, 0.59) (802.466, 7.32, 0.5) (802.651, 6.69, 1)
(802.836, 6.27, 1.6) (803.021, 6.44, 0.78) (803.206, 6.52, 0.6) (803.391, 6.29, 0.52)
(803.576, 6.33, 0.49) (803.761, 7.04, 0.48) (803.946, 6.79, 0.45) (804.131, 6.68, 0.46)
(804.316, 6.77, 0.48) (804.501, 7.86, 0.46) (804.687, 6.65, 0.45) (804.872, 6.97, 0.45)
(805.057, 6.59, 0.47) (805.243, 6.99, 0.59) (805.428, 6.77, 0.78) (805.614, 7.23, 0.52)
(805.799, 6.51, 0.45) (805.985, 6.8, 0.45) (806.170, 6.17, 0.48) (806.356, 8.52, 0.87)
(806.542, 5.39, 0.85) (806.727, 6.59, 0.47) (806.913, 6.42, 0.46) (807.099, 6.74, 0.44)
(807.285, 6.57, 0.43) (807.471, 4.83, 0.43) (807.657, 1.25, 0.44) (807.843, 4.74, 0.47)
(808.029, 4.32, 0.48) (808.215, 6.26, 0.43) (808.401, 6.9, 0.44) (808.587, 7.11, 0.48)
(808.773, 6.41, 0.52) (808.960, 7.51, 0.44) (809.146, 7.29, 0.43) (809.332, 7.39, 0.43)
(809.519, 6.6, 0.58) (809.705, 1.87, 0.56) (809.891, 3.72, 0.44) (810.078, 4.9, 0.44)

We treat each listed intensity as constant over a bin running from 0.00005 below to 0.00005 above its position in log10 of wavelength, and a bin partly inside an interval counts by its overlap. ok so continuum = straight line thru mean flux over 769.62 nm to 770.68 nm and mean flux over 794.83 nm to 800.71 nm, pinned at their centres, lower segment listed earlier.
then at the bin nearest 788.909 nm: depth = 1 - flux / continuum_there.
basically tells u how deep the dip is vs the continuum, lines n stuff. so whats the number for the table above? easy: -0.07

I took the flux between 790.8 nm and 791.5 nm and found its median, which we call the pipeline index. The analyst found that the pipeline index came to 6.8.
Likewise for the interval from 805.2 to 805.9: 6.9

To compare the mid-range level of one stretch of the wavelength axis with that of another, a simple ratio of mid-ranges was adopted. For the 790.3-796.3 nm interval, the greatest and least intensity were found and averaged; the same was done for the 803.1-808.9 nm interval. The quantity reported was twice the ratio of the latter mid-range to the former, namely 1.6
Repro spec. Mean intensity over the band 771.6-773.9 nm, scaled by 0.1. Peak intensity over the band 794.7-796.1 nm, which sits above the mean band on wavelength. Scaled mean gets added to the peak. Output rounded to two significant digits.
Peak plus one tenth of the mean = 8.7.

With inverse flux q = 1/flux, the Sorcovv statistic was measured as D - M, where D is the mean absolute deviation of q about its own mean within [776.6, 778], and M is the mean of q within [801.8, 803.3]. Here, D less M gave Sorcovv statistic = -0.140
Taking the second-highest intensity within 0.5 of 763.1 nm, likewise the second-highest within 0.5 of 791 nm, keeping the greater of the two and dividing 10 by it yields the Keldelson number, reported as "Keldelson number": 1.33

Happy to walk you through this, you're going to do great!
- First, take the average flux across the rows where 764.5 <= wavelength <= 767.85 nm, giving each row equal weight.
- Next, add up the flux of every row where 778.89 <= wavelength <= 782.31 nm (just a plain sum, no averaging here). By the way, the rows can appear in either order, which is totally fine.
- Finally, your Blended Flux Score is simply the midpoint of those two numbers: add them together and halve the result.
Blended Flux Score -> 72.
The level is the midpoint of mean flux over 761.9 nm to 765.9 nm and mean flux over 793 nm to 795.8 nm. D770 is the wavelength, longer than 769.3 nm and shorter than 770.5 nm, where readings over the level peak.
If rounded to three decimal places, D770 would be 770.241 nm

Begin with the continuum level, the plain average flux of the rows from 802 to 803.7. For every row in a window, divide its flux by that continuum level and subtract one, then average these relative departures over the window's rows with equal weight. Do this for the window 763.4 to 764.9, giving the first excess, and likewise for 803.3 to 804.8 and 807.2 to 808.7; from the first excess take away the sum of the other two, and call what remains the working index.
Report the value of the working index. 0.20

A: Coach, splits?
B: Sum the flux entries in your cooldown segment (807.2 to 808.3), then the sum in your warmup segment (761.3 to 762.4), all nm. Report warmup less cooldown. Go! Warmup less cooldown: 15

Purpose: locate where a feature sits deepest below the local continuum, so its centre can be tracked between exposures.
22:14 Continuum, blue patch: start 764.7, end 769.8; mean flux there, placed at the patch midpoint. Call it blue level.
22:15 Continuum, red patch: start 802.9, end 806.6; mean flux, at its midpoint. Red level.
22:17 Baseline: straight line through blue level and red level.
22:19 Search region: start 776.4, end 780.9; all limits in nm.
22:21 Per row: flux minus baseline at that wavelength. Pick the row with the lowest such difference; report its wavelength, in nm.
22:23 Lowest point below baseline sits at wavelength 779.519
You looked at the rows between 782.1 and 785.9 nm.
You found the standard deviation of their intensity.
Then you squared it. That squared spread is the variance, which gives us 1.2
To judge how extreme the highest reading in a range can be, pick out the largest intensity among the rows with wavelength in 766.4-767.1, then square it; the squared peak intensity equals 53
